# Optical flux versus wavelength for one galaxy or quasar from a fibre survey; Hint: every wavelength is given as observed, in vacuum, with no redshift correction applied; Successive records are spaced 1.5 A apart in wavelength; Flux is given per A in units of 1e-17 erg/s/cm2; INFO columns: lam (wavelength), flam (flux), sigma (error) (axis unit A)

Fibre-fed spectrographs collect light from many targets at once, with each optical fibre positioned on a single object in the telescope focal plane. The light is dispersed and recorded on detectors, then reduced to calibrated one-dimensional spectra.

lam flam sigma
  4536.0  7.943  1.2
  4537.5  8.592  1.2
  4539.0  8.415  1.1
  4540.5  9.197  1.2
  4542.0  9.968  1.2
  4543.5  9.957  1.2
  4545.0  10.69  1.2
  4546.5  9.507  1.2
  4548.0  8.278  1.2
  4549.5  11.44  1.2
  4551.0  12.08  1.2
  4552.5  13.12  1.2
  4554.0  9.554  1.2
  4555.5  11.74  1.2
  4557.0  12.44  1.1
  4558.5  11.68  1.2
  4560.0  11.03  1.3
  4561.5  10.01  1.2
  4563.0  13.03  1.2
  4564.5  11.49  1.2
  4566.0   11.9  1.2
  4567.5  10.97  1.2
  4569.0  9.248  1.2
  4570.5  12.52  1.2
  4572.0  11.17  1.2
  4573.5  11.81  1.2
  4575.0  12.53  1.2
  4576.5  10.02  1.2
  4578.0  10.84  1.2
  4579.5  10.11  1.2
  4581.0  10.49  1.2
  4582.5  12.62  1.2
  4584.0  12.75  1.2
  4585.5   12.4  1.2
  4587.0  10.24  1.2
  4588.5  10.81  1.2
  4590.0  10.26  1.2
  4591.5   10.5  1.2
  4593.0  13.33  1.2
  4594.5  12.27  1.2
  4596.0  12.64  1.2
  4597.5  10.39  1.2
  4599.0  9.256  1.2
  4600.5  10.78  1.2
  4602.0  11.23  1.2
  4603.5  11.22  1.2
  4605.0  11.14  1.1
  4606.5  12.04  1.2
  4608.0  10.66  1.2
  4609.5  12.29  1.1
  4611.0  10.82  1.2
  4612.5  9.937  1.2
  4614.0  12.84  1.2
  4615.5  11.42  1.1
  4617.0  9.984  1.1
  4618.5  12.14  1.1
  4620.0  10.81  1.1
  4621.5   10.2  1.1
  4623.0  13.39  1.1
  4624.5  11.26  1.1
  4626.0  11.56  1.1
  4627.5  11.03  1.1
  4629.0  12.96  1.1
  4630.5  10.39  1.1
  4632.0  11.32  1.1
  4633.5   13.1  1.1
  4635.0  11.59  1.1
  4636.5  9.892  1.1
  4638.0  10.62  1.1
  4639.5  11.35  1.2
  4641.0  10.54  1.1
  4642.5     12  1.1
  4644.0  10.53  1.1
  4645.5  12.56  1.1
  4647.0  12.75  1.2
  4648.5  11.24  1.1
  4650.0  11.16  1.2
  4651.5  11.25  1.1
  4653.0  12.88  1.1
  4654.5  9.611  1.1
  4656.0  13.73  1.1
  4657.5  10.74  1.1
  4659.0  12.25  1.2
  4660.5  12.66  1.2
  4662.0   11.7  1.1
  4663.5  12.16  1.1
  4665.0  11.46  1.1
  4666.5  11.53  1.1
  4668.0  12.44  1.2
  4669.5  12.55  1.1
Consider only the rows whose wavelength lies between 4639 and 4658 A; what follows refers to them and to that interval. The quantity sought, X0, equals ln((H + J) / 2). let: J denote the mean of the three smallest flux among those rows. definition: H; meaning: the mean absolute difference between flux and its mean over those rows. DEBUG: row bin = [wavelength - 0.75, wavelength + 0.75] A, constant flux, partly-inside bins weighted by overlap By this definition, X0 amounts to 1.72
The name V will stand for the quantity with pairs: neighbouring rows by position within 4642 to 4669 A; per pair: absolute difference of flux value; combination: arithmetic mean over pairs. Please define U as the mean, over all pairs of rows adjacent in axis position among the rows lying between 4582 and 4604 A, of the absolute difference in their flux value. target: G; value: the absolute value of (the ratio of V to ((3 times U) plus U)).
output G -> 0.34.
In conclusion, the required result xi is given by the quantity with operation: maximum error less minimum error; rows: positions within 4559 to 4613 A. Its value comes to 0.20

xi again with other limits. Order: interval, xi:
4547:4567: 0.20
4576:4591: 0.00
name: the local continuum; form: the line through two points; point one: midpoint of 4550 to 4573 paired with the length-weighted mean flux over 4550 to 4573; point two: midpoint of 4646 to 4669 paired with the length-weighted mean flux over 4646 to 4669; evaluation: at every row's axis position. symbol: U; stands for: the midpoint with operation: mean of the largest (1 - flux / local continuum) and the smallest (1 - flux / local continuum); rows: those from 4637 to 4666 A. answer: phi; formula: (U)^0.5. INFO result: 0.12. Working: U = 0.015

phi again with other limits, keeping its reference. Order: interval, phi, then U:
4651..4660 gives 0.12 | 0.015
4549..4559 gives 0.09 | 0.009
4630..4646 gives 0.15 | 0.023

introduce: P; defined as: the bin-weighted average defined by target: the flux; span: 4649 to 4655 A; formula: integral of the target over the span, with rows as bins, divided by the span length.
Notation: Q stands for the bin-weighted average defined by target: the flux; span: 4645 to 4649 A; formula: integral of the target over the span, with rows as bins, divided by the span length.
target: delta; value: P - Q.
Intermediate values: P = 11.3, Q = 12.2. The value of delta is -0.9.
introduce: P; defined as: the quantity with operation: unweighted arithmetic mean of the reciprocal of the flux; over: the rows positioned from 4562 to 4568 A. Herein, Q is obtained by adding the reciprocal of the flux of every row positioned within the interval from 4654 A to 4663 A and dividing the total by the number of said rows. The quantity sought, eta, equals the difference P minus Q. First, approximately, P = 0.0847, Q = 0.086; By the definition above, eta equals -0.0013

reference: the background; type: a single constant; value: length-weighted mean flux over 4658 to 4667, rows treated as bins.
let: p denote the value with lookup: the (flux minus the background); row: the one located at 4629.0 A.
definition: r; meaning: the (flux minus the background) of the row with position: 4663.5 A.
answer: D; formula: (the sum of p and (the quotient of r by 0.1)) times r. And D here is 1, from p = 1.0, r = 0.2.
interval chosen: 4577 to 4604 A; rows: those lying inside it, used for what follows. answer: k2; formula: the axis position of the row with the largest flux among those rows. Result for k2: 4593.0 A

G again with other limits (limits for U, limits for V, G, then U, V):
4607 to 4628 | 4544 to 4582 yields 0.23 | 1.5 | 1.4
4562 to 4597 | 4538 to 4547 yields 0.15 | 1.2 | 0.7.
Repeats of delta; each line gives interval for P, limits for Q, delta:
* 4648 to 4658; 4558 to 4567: 0.0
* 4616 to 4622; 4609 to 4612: -0.5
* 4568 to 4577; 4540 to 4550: 1.4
